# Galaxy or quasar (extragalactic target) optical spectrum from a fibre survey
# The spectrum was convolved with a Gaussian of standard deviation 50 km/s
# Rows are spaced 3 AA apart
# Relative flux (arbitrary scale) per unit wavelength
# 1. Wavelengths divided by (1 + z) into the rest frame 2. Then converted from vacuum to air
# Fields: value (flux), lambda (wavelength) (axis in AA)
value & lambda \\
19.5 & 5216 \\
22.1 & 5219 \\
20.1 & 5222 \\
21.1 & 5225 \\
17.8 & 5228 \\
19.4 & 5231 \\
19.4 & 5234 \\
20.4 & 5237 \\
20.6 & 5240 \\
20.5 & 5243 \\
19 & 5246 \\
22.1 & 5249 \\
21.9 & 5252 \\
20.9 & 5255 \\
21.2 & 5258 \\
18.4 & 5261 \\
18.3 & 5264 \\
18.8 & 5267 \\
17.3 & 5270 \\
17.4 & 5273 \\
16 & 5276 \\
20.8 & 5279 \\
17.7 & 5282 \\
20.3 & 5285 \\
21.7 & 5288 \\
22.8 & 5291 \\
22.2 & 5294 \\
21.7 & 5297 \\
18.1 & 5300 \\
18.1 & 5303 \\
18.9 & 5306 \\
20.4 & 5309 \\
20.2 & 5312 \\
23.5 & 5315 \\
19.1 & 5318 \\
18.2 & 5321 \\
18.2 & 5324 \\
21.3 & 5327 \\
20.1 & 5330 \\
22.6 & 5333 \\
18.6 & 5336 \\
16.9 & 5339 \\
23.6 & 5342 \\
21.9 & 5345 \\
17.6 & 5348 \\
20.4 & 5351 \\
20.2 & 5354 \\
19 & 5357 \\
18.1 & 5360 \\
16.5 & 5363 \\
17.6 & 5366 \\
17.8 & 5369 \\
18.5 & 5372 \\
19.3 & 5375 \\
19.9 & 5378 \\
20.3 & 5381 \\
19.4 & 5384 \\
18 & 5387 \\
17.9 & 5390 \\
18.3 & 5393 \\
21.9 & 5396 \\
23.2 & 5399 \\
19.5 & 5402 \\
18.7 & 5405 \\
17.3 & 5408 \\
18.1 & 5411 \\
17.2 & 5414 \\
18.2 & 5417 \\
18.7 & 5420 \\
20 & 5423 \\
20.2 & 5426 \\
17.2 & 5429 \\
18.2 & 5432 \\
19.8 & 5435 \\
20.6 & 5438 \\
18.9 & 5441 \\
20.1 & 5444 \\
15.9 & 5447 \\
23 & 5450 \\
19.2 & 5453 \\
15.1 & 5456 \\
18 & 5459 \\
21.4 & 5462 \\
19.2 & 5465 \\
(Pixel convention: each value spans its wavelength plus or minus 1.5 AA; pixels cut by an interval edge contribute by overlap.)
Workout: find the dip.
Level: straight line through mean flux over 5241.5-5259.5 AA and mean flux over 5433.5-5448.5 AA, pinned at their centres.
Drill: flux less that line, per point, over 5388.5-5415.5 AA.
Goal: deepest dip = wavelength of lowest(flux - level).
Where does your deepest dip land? 5414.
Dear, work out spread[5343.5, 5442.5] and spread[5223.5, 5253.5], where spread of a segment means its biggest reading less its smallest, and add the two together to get 11.0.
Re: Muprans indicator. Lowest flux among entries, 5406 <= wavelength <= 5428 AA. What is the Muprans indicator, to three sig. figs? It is 17.2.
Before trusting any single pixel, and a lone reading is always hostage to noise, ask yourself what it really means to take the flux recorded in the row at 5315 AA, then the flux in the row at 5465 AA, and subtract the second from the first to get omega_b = 4.3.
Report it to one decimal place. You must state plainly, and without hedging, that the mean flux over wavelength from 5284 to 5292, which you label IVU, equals 21.6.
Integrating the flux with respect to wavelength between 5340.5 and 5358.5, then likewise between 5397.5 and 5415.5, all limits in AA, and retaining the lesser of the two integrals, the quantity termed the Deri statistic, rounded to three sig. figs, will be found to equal 342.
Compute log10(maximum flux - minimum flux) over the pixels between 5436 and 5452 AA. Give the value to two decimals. 0.85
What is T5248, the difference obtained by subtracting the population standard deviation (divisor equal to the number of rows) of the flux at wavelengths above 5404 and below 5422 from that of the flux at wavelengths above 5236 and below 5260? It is 0.3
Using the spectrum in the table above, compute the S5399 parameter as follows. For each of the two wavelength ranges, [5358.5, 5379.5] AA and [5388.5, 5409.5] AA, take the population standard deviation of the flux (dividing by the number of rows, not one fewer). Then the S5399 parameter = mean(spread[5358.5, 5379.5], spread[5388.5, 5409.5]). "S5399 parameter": 1.5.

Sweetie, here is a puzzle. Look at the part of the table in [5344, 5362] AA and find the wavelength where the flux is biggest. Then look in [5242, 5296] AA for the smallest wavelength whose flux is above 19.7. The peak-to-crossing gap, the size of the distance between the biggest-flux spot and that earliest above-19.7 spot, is 102 AA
